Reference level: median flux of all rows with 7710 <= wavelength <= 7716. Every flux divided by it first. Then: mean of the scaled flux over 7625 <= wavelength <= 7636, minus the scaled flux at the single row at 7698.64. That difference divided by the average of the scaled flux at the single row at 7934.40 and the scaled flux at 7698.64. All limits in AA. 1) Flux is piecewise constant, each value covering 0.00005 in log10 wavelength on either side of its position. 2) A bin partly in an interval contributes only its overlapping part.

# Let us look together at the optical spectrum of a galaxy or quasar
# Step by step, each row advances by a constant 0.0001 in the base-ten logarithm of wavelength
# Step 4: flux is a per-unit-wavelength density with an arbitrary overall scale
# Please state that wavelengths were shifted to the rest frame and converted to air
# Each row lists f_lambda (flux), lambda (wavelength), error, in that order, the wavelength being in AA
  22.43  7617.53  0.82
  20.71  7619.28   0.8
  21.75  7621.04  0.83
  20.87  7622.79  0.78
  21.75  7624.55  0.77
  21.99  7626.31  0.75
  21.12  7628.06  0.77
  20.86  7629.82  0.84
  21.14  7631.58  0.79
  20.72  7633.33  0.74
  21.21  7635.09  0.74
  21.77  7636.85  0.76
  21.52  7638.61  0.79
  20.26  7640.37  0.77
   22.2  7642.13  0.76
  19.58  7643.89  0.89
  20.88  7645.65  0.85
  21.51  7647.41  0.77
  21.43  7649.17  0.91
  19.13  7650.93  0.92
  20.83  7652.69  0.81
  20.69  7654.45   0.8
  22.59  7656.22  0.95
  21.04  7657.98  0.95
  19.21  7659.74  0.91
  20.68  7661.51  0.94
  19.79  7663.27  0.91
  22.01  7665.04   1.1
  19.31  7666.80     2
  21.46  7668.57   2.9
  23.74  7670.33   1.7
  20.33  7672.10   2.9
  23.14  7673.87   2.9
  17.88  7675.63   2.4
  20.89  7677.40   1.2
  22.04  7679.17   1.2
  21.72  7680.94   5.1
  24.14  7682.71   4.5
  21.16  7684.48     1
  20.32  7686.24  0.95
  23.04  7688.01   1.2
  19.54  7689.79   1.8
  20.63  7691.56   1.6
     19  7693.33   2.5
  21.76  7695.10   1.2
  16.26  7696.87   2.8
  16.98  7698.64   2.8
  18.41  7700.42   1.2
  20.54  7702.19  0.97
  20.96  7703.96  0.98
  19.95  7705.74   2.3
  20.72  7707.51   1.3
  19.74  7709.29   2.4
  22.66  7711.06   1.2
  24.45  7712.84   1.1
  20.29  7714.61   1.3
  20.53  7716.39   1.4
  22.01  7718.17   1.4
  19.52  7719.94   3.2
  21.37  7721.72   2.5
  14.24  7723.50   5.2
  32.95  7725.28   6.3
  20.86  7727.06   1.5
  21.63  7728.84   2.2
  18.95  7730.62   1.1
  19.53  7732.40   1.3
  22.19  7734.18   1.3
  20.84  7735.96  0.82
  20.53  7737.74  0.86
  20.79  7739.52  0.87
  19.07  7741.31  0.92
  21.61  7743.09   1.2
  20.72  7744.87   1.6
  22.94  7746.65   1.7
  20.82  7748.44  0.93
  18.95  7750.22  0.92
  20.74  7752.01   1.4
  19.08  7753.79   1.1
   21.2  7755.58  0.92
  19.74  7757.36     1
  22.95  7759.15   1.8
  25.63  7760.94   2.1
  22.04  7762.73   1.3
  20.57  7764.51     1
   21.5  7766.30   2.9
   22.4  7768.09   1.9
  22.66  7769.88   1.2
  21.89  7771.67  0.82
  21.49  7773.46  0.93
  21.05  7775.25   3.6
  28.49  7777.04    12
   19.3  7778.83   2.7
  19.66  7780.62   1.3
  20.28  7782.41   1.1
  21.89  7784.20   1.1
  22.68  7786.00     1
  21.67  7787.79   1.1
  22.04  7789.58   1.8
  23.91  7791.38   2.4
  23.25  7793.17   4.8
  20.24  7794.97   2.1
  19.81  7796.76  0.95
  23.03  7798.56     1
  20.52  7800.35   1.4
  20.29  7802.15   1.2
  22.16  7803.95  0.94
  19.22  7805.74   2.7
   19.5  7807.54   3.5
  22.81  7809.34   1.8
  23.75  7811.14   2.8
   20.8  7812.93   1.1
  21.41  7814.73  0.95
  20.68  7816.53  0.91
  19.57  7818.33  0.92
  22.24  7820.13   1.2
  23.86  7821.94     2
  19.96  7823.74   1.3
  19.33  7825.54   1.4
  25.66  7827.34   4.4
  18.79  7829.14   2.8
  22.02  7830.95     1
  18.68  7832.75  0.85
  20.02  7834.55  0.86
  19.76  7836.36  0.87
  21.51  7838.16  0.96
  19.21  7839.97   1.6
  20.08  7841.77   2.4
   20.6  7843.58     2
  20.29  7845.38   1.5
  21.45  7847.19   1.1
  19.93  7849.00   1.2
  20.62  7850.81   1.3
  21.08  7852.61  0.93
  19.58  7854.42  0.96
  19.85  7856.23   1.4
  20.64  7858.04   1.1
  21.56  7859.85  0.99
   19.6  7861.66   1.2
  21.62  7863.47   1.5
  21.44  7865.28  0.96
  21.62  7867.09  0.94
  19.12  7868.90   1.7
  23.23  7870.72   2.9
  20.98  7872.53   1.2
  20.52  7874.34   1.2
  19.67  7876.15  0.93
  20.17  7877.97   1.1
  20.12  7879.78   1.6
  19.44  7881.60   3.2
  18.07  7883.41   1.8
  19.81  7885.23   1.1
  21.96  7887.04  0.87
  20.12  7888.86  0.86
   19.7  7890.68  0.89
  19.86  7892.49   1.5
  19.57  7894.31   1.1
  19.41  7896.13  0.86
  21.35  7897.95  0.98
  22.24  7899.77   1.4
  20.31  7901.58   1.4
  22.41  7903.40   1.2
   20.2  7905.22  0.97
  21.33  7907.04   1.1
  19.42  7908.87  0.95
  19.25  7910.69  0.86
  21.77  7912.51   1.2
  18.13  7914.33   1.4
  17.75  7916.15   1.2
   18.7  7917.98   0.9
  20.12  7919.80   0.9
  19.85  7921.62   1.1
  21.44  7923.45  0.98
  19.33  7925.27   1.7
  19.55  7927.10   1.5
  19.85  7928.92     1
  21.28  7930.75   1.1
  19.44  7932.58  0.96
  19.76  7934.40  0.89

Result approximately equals 0.23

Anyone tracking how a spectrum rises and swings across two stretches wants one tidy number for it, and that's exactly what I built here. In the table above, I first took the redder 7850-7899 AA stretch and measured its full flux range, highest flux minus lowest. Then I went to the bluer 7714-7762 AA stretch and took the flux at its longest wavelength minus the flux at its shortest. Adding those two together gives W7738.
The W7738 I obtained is 10.5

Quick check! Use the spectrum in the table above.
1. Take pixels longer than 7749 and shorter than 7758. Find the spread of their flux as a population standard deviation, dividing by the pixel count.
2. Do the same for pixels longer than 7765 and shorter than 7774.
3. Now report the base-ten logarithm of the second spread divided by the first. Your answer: -0.28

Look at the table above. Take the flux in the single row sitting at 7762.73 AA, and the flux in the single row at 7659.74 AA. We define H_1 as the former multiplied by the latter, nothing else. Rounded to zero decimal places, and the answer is 423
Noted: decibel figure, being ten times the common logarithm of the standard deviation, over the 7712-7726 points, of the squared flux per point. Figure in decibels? 24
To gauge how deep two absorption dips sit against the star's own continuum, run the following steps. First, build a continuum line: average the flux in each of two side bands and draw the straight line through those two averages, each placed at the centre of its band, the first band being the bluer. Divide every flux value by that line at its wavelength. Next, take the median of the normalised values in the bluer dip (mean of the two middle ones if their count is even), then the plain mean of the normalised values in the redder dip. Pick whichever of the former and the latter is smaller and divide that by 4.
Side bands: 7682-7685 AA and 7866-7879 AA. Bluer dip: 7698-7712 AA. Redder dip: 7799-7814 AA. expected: 0.225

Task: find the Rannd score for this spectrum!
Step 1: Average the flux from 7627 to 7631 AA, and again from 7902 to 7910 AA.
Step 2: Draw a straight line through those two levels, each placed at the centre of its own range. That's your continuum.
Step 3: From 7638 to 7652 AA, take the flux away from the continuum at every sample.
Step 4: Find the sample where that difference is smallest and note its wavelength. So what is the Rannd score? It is 7642.13 AA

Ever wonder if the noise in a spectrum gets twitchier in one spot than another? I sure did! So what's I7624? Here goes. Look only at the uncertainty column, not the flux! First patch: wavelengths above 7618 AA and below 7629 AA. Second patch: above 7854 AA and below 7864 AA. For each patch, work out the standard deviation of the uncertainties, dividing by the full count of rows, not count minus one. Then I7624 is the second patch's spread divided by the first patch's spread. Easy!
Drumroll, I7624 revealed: 7.8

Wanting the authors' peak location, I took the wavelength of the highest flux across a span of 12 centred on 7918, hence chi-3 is 7912.51 AA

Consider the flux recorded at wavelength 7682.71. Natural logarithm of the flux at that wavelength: 3.18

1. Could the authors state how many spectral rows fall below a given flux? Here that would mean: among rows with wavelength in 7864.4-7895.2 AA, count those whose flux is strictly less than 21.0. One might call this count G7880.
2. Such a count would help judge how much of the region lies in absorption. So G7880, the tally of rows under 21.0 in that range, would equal 13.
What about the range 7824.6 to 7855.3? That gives 12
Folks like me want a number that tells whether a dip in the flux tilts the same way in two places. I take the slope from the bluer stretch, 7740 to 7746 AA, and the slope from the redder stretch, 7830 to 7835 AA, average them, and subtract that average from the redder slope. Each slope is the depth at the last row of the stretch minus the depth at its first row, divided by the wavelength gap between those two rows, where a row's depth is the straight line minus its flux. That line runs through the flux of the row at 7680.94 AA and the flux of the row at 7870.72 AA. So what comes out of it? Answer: 0.51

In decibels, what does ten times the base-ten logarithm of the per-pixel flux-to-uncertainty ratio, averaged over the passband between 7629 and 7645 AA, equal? 14.3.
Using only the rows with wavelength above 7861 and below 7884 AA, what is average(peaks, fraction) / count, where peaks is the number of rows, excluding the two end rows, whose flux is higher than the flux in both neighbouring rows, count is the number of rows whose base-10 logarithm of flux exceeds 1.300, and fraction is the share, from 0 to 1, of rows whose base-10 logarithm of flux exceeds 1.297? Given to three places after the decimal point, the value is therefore 0.288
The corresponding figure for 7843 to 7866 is 0.269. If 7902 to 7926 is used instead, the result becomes 0.378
